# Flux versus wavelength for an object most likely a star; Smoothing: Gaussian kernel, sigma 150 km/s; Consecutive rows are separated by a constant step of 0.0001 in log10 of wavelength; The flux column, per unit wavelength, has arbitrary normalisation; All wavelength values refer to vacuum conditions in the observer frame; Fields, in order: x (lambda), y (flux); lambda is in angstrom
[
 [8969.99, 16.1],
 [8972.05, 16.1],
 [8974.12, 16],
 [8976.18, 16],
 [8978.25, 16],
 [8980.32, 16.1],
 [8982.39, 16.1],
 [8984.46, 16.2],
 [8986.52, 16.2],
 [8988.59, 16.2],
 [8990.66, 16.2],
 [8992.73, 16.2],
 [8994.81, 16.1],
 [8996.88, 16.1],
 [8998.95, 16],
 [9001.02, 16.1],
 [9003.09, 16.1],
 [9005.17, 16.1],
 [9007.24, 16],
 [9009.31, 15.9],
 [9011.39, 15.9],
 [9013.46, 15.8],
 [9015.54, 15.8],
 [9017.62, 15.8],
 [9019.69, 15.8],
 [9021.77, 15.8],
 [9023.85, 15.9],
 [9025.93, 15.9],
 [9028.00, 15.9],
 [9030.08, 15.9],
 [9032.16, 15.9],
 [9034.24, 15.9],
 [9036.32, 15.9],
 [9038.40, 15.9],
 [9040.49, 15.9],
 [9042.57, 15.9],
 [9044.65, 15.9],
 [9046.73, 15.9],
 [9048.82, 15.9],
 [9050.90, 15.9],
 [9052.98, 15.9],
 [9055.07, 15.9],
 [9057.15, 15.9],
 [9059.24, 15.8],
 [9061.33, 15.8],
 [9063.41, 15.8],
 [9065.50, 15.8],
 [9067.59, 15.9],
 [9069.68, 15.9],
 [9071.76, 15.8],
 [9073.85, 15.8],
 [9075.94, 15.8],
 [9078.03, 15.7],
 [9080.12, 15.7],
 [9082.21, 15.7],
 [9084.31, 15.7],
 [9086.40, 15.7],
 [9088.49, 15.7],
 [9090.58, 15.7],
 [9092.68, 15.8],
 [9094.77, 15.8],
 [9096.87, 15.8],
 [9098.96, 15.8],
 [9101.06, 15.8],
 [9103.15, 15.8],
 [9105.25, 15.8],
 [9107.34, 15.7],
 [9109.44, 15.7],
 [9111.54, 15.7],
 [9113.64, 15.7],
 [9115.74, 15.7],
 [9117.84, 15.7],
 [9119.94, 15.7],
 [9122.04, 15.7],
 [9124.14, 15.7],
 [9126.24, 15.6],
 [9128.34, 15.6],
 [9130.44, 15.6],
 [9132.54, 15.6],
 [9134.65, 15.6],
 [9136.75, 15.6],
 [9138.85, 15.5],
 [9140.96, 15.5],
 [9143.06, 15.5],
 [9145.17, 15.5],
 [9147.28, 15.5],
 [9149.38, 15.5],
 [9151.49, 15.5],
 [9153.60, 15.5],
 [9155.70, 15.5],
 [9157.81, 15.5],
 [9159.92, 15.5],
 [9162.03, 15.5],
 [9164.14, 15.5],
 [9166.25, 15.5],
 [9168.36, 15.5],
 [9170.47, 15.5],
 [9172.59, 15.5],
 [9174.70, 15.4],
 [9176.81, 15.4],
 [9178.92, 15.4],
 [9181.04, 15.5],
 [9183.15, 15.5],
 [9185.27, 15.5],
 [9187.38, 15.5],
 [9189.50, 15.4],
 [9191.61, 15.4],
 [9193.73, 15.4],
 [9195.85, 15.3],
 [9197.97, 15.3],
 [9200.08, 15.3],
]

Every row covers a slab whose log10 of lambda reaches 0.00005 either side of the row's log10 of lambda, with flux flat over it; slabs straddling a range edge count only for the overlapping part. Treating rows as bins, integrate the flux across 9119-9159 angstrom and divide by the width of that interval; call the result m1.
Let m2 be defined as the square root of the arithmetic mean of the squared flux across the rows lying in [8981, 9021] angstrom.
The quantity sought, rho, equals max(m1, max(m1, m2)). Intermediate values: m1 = 15.6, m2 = 16.0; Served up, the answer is 16.0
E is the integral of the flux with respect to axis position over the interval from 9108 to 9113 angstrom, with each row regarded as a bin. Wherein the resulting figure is 78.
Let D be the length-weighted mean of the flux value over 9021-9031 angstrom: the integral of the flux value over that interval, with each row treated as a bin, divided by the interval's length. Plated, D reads 15.89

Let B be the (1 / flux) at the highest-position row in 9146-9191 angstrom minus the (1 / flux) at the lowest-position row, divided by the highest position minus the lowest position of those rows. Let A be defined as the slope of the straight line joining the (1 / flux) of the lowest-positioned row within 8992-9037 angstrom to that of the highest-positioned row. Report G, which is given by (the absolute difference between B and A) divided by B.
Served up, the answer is 1.7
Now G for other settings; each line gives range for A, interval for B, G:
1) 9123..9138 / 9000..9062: 0.7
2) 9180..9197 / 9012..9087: 9.3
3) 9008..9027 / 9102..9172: 1.0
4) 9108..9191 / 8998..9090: 0.2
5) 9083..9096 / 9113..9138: 3.2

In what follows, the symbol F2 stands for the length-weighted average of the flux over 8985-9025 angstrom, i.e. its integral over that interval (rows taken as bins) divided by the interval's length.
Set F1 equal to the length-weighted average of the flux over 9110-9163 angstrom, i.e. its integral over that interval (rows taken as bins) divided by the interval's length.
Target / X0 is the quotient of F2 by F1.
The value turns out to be 1.03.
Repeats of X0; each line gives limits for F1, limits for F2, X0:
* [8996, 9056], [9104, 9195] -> 0.98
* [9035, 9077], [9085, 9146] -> 0.99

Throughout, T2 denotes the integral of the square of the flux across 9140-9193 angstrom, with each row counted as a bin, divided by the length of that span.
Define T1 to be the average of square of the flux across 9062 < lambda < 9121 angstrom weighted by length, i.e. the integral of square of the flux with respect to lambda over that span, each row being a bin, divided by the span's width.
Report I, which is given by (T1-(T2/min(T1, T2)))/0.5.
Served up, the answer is 495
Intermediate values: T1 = 248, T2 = 240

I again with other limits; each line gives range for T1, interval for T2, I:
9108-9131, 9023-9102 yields 489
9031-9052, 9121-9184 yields 504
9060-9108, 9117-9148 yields 496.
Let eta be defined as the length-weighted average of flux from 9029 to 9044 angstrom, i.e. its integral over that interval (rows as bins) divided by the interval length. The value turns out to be 15.9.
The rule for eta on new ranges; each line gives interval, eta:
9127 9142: 15.6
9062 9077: 15.8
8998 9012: 16.0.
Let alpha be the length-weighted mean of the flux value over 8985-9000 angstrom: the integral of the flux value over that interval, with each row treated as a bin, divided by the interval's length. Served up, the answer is 16.2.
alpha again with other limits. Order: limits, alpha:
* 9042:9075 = 15.9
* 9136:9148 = 15.5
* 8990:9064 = 15.9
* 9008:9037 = 15.9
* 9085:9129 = 15.7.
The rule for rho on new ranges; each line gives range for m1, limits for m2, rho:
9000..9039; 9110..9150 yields 15.9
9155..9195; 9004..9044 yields 15.9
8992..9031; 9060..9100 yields 16.0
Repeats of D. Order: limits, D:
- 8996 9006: 16.08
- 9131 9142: 15.56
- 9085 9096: 15.74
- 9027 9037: 15.90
